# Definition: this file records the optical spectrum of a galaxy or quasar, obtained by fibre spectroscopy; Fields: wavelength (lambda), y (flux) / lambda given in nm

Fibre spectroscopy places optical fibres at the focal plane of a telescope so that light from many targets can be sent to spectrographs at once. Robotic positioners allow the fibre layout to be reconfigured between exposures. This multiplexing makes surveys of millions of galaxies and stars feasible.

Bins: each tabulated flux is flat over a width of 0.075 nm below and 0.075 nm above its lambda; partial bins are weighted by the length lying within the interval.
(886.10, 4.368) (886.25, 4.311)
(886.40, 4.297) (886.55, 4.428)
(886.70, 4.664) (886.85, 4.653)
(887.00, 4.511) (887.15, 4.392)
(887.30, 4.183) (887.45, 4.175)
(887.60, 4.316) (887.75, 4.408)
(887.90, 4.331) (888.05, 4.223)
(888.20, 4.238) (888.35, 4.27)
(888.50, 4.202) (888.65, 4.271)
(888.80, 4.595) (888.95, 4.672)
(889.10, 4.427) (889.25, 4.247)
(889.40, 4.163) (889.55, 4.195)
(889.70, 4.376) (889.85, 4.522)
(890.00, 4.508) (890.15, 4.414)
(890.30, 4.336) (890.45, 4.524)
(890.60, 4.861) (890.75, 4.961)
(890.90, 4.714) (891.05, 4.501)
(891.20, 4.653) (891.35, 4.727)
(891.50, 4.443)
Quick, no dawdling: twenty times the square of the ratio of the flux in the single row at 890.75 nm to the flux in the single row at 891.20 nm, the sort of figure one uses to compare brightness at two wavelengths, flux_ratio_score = 23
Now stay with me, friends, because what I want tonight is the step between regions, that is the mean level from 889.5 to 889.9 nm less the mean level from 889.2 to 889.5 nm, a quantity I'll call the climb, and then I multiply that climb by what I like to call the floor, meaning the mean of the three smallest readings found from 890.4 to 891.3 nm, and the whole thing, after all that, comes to 0.7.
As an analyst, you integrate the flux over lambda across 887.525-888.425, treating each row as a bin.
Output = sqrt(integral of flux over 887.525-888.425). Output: 1.97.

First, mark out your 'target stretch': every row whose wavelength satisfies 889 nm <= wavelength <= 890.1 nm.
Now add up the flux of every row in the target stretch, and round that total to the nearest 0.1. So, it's 30.4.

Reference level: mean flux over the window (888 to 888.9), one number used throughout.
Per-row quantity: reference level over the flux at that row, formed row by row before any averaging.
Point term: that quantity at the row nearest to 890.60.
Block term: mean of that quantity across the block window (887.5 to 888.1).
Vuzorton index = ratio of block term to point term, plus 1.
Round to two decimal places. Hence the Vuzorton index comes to 2.13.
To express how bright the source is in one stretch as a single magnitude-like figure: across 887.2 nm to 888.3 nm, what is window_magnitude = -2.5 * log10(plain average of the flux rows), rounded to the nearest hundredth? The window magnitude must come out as -1.58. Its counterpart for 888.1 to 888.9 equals -1.59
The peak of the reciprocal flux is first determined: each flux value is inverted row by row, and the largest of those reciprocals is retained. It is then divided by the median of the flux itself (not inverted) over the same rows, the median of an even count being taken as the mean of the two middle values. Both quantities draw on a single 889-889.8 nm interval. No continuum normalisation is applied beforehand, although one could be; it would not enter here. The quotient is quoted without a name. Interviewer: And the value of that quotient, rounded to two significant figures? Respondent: 0.057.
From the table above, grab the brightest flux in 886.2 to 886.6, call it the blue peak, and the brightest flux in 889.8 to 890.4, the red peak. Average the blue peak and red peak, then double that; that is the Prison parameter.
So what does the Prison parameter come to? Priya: 8.95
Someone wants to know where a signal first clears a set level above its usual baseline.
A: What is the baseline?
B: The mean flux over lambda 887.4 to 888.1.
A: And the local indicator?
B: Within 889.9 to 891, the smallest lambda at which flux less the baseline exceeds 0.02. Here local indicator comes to 890.00 nm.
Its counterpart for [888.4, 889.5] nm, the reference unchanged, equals 888.80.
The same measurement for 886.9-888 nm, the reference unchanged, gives 887.00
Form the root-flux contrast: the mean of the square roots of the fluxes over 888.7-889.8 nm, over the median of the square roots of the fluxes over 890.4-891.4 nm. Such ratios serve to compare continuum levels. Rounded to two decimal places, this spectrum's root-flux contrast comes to 0.96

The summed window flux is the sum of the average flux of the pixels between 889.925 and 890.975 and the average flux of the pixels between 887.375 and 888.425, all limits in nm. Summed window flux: 8.9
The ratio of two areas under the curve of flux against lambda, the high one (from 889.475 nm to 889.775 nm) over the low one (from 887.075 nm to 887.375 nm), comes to 1.00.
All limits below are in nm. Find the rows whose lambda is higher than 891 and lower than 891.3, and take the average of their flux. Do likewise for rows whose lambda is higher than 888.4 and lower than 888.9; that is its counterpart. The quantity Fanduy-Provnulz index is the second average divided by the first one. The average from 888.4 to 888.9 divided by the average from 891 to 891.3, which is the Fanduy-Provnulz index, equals 0.95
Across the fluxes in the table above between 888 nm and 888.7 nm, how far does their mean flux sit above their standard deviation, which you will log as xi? 4.21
